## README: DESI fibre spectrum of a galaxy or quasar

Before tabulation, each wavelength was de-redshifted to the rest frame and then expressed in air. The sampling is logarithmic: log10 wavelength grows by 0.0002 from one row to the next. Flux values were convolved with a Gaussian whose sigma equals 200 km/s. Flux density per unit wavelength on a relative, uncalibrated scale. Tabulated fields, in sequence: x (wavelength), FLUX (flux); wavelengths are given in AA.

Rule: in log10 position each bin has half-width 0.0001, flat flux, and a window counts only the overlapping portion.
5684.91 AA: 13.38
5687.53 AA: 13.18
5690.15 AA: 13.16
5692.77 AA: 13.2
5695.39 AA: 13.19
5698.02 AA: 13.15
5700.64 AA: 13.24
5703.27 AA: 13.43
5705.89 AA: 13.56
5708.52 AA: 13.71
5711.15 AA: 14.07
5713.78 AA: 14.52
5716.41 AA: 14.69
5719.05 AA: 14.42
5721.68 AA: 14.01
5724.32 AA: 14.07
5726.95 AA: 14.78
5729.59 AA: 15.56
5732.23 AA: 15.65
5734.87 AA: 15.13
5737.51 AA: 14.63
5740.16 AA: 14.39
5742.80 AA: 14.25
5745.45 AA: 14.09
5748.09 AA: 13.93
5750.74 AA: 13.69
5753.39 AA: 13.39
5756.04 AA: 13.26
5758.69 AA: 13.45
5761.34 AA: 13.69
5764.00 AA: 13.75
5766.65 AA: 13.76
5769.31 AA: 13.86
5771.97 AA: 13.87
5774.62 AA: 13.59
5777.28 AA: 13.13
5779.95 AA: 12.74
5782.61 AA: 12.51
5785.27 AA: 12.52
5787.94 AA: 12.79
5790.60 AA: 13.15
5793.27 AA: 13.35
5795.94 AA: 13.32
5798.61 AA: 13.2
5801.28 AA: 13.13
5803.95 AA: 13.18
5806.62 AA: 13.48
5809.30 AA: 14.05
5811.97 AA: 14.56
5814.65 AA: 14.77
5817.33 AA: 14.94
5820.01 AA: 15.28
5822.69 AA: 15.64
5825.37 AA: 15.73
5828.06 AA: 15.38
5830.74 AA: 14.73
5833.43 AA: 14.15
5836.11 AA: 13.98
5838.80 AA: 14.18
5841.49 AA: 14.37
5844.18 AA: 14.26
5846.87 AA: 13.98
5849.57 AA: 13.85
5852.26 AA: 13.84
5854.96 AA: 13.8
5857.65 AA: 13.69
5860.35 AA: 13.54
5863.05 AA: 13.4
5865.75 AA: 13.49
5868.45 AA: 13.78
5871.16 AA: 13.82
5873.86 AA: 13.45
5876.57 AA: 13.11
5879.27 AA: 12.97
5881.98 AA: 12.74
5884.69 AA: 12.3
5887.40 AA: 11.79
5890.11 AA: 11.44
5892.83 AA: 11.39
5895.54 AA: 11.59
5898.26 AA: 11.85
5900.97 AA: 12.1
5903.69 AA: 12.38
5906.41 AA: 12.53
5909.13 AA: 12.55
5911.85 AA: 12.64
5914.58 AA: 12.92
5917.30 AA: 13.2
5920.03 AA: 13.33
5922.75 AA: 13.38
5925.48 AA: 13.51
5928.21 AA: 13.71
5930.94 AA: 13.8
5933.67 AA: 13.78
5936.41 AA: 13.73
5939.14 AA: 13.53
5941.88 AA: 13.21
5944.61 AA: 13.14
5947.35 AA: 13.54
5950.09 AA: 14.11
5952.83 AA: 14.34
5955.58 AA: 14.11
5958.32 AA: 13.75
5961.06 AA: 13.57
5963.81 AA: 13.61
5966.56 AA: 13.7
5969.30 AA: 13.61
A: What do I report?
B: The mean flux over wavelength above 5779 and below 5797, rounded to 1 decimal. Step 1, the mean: 12.9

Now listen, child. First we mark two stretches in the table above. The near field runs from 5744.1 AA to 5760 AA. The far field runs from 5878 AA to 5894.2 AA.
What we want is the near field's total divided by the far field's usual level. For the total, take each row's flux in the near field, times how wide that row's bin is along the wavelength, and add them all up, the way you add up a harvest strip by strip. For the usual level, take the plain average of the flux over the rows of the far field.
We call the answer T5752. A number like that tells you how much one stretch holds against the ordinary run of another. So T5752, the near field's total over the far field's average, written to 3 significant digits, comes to 17.9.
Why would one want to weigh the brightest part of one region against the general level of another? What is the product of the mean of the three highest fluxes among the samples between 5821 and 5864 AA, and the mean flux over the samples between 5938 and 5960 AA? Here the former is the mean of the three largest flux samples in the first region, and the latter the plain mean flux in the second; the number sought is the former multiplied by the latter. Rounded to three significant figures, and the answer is 214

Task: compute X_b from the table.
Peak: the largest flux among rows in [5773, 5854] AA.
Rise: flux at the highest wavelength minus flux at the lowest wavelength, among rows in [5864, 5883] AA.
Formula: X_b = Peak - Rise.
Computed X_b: 16.5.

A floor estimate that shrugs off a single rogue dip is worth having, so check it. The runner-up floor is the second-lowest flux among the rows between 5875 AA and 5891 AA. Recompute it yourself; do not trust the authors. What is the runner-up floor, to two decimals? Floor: 11.79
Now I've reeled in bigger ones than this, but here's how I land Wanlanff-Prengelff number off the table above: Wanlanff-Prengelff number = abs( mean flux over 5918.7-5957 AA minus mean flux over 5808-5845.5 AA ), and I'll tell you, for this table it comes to 1.1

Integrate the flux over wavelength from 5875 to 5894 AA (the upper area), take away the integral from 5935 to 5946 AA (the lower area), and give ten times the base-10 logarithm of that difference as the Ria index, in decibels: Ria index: 19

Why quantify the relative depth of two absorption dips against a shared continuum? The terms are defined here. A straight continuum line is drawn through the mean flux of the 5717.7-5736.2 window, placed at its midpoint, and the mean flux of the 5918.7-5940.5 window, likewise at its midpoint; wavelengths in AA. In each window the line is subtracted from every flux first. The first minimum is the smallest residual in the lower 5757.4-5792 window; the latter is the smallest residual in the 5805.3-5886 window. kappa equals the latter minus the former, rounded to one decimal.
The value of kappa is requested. 0.4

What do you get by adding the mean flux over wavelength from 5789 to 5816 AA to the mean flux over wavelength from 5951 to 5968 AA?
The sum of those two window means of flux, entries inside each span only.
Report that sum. 27.5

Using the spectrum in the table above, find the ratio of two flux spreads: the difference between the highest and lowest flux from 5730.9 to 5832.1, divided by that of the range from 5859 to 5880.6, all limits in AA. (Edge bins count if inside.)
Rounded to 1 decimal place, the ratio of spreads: 3.8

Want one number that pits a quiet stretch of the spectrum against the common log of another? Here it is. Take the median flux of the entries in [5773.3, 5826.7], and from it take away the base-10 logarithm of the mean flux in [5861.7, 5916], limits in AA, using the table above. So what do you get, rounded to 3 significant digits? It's 12.2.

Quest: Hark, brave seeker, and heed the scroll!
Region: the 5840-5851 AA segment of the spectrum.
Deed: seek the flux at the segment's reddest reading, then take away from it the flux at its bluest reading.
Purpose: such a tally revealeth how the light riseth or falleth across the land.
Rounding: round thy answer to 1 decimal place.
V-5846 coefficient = -0.5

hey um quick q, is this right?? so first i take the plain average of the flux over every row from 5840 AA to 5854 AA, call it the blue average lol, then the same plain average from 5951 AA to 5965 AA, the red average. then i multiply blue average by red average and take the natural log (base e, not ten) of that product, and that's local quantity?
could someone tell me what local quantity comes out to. 5.27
